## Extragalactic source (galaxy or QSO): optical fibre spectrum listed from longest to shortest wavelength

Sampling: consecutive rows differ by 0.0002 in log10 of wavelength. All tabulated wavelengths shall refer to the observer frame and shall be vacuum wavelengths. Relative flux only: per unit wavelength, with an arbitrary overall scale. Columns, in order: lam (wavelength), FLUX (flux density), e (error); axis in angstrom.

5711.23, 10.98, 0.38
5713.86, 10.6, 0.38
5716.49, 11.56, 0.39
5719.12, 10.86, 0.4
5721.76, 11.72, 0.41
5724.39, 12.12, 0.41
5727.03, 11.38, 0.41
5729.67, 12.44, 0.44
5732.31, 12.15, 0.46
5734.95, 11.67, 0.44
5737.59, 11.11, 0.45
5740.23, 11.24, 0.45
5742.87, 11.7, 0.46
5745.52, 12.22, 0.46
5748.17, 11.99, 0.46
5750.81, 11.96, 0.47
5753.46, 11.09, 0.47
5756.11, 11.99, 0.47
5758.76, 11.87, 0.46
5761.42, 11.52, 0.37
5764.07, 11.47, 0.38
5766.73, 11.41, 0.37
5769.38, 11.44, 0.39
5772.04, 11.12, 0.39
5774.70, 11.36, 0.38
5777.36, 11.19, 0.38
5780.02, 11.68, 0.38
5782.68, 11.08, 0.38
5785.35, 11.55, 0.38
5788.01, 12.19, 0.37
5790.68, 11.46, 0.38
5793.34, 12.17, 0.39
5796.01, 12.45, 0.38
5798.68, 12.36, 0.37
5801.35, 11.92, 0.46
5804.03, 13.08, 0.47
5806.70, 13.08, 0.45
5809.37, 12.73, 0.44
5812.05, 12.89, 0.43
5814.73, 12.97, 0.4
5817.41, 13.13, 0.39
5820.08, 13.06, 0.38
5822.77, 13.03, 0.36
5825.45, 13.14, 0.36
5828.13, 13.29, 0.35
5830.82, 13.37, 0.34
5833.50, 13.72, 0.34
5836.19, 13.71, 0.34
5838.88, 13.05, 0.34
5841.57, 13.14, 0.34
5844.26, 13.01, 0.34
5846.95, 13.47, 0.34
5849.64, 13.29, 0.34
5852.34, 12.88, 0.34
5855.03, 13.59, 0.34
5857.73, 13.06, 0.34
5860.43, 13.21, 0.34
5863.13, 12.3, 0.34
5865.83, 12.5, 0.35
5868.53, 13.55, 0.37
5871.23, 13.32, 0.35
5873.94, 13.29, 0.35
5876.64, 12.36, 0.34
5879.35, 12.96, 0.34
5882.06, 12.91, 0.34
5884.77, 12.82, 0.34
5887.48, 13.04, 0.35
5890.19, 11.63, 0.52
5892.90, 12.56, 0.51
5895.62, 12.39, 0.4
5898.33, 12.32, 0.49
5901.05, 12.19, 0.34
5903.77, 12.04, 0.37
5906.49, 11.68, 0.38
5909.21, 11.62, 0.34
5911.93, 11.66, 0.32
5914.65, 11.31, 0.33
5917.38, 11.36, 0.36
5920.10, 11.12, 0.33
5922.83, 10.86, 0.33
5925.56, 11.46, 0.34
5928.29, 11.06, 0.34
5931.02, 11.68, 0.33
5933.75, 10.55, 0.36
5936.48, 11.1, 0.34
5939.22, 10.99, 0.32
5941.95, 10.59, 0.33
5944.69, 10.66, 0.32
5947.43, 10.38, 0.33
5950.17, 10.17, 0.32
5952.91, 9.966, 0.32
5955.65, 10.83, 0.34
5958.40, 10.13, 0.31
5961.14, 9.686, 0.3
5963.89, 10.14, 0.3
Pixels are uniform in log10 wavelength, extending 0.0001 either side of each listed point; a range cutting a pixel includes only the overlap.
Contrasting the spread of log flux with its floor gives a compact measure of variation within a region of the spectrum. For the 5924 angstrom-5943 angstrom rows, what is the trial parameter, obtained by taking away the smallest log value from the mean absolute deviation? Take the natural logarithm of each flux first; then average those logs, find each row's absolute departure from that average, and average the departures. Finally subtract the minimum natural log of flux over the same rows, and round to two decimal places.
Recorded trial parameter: -2.33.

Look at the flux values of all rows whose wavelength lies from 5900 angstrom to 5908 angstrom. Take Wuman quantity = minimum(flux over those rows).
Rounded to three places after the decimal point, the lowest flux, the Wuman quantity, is 11.680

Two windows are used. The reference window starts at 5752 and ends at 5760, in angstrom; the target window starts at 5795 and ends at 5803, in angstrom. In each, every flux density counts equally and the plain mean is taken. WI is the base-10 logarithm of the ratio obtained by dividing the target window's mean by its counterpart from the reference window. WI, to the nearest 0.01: 0.02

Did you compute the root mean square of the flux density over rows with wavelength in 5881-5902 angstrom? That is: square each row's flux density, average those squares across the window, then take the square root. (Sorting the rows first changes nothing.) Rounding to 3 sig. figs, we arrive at 12.5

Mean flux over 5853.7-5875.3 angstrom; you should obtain 13.1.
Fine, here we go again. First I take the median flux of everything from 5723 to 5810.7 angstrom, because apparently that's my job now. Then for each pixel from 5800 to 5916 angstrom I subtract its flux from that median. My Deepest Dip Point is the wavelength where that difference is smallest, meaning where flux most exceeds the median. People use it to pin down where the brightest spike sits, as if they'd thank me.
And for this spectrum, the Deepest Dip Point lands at 5833.50 angstrom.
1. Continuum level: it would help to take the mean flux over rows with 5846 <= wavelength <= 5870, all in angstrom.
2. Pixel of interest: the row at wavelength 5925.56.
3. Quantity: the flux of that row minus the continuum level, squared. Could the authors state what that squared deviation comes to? 2.7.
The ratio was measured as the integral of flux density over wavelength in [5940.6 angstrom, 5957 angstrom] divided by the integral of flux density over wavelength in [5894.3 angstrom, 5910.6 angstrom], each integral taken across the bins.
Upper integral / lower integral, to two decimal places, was 0.87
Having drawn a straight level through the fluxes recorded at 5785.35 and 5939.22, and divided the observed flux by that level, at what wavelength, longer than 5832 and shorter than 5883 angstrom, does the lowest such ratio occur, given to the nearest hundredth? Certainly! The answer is 5863.13 angstrom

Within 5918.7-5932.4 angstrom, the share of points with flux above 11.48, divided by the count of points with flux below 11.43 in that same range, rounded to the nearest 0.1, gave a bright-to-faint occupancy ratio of 0.1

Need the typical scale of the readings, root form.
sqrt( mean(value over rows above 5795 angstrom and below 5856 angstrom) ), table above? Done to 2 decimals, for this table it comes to 3.61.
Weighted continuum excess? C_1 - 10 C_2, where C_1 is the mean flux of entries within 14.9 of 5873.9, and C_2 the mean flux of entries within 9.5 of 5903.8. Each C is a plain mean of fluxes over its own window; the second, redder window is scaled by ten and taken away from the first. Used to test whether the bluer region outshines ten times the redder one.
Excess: -107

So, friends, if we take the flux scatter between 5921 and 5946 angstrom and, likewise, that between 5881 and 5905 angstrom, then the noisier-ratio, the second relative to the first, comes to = 1.2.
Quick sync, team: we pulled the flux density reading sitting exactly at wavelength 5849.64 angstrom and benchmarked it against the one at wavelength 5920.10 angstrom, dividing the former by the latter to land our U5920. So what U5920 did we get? 1.20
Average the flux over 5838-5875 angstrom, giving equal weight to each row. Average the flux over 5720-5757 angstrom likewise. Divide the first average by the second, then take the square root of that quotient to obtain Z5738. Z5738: 1.06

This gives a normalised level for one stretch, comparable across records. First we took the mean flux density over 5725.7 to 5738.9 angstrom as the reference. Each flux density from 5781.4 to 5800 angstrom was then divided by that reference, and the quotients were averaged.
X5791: 1.01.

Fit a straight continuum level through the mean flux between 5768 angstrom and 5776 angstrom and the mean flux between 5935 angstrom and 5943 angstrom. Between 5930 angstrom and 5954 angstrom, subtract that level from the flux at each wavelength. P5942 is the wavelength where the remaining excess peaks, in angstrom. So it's 5931.02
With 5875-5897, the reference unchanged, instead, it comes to 5887.48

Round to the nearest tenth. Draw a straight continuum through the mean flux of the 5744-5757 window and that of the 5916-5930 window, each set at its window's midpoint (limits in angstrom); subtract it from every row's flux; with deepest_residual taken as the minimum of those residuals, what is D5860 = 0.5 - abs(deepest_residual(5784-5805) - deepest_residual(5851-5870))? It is -0.6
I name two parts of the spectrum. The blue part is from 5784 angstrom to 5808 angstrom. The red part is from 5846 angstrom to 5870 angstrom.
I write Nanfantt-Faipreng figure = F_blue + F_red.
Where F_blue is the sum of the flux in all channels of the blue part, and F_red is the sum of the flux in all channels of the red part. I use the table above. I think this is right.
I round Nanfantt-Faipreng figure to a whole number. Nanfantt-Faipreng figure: 228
